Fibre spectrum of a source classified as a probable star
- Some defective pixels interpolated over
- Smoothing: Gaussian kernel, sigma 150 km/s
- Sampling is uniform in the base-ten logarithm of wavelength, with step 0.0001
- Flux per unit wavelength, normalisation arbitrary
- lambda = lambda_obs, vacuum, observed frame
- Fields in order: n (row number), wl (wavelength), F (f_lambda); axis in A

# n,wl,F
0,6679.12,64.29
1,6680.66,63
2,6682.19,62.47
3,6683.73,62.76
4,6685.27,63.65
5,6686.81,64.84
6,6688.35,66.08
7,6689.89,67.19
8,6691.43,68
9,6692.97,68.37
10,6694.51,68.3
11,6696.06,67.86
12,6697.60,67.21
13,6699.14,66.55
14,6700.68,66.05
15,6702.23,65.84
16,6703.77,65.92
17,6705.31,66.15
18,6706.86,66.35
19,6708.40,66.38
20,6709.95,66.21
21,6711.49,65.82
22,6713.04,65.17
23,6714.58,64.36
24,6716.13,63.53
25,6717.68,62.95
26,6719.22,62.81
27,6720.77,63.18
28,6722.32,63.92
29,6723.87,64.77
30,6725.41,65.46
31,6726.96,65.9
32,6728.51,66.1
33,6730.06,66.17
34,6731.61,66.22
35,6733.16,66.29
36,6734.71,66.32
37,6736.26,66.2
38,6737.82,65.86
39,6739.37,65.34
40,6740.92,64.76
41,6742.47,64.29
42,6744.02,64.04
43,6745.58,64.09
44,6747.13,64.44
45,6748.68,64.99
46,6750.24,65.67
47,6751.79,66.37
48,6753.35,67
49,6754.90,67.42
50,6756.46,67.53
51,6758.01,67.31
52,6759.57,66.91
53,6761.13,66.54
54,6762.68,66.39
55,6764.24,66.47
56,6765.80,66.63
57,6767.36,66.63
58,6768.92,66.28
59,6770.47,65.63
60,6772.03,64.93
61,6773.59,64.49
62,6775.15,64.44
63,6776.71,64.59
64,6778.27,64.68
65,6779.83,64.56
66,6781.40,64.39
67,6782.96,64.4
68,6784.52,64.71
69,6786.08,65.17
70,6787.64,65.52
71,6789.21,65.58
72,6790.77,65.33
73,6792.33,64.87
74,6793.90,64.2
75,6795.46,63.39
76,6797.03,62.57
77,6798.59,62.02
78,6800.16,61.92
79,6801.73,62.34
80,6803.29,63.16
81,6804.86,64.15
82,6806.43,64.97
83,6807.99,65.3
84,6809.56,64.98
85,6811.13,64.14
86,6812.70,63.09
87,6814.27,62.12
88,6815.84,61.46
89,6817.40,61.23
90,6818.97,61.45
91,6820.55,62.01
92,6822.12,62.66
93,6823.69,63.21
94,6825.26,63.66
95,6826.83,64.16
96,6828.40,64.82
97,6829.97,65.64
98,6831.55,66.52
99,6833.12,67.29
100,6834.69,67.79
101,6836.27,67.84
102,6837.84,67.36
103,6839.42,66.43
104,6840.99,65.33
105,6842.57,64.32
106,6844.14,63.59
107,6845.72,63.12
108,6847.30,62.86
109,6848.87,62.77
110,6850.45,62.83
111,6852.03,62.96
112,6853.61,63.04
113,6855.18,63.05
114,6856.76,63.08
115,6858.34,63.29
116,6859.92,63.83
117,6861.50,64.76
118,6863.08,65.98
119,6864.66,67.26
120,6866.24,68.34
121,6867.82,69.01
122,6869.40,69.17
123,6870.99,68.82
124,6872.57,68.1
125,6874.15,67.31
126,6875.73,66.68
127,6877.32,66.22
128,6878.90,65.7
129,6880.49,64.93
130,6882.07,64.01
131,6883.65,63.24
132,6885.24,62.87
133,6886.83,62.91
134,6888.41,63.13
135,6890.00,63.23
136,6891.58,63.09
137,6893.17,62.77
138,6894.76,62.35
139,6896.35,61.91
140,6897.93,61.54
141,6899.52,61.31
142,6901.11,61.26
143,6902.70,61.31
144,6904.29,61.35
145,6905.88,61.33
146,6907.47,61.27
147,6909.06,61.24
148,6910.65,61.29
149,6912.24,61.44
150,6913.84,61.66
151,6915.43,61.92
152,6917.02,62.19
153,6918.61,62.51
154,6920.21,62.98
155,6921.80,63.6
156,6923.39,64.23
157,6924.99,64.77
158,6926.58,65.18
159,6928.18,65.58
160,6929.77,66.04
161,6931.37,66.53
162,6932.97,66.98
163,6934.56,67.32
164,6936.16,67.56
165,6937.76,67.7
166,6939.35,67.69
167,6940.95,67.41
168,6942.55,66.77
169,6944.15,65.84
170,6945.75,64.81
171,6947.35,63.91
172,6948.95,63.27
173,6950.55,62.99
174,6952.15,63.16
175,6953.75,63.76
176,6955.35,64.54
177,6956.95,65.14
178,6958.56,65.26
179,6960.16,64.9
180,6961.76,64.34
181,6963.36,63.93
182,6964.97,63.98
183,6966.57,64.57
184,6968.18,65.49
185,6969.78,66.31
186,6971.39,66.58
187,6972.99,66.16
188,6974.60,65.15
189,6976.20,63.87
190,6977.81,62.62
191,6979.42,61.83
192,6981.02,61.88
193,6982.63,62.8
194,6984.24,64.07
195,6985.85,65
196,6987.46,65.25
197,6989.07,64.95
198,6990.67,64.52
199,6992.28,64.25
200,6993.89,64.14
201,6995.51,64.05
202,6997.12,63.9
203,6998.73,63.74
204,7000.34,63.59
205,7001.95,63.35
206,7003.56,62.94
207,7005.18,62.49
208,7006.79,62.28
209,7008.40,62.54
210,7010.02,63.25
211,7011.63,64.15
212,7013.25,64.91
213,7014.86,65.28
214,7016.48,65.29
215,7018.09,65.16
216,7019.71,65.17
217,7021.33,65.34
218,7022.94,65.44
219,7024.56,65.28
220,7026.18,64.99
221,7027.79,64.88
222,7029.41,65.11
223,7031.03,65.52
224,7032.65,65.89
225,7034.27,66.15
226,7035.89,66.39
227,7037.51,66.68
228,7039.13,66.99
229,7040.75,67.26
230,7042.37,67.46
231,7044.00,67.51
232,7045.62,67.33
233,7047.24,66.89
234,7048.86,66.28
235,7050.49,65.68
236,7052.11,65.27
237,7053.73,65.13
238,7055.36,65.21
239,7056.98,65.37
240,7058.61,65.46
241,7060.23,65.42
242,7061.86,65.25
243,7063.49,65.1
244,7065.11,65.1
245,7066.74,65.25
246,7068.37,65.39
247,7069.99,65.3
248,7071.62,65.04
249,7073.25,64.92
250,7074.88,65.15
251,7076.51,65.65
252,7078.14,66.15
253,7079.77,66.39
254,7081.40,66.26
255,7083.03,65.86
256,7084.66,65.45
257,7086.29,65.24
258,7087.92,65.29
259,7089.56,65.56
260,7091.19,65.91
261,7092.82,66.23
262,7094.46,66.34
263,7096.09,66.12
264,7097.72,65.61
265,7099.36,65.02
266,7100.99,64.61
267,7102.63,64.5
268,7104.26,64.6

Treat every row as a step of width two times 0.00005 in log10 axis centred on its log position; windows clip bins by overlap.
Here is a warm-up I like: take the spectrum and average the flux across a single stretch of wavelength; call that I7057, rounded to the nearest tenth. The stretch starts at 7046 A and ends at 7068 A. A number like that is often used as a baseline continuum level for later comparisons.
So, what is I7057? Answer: 65.5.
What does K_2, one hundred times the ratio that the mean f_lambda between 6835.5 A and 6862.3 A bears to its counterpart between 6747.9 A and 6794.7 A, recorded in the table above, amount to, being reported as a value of 98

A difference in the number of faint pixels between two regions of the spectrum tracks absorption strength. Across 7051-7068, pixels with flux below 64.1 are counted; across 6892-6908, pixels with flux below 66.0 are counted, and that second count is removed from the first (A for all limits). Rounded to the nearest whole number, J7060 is -10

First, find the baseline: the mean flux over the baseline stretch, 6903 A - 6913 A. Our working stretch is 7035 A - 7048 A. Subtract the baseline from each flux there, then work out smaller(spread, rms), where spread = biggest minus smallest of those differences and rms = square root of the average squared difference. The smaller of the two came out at 1.1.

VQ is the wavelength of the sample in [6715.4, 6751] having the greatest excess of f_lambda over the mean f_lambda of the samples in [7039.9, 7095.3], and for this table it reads 6734.71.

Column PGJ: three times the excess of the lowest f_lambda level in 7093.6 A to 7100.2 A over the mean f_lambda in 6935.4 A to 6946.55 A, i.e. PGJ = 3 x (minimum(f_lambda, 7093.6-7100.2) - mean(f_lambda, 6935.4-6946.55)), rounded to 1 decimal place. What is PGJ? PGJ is -5.4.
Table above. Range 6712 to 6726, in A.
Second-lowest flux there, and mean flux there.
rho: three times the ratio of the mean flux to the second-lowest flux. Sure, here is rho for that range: 3.05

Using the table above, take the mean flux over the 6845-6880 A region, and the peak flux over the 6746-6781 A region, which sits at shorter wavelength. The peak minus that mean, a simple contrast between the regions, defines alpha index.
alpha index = 2.2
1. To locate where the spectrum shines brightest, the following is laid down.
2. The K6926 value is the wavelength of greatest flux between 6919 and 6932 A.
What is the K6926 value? 6931.37 A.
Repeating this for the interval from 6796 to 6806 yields 6804.86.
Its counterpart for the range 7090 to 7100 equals 7094.46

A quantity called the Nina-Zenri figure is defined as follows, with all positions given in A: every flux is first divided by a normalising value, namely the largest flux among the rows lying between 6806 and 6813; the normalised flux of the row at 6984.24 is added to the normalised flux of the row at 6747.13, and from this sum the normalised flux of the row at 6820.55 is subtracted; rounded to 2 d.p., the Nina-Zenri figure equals 1.02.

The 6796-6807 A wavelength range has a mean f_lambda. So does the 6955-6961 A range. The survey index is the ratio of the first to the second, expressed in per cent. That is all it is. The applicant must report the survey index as 97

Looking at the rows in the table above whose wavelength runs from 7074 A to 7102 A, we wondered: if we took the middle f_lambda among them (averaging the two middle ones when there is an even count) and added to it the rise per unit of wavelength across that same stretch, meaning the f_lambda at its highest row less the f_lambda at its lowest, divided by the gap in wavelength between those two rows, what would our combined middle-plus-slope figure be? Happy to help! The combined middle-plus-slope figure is 65.6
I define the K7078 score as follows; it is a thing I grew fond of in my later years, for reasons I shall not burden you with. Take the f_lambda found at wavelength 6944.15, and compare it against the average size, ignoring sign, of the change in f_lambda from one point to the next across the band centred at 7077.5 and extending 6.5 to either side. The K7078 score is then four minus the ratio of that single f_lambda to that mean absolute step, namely -213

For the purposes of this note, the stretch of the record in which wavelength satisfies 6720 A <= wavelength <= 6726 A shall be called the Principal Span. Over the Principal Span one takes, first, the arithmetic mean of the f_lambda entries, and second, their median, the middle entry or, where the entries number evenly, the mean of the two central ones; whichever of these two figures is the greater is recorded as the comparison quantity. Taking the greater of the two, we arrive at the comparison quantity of 64.3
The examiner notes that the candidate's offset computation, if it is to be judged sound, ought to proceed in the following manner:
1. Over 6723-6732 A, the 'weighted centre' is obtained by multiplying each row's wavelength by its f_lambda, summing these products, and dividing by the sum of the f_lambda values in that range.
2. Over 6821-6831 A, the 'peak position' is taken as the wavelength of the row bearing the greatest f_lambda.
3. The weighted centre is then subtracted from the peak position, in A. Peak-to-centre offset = 102.2 A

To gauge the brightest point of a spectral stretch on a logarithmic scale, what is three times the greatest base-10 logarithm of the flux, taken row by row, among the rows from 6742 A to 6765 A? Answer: 5.49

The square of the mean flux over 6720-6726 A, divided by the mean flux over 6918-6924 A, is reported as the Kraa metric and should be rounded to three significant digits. 65.4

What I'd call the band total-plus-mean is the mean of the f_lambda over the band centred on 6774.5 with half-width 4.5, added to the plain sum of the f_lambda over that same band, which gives 454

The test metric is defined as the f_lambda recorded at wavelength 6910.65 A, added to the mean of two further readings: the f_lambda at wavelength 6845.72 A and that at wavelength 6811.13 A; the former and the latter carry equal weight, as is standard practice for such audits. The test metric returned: 125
